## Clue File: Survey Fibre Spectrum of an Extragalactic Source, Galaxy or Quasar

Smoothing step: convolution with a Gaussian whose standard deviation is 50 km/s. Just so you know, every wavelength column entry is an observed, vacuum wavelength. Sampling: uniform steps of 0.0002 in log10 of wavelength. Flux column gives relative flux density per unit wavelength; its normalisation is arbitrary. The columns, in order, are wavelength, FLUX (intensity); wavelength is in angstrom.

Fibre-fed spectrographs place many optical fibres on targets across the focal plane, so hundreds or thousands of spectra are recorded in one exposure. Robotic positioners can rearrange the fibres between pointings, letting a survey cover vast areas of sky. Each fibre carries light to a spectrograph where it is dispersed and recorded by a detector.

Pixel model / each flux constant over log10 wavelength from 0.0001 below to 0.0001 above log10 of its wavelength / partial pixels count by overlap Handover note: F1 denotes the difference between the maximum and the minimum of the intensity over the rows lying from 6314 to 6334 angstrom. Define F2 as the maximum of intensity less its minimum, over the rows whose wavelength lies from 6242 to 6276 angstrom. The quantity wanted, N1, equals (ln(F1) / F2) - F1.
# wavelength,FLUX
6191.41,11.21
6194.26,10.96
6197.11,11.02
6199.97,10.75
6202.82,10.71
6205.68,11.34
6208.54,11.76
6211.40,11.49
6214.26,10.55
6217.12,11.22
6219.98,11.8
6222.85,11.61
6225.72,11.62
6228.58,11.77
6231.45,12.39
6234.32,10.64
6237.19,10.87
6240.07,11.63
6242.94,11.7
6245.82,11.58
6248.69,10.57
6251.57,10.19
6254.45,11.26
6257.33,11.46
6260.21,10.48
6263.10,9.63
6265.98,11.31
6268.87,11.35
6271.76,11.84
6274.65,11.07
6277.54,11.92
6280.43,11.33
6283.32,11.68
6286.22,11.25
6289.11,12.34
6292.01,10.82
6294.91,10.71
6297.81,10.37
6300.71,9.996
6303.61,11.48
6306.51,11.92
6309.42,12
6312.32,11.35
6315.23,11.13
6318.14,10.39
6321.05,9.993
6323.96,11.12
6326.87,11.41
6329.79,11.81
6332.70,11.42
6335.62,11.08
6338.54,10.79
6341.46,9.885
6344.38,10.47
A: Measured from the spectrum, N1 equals -1.55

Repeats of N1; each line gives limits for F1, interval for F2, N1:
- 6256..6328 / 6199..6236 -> -2.17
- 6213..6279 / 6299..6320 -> -2.25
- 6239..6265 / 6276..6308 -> -1.76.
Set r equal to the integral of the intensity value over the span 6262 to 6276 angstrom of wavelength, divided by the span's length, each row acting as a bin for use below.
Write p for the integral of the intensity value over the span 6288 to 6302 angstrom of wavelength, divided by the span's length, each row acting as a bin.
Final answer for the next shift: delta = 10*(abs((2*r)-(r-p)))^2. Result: 4792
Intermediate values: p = 10.8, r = 11.1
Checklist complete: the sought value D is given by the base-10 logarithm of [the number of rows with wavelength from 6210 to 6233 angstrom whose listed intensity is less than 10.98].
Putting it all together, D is 0.00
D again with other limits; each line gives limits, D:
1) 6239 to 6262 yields 0.48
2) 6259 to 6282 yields 0.30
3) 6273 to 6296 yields 0.30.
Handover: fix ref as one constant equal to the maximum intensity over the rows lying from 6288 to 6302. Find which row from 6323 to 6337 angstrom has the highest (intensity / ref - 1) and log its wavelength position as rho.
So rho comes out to 6329.79 angstrom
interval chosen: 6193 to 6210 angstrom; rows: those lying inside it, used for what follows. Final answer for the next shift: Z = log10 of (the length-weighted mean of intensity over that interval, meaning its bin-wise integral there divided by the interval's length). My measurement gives 1.045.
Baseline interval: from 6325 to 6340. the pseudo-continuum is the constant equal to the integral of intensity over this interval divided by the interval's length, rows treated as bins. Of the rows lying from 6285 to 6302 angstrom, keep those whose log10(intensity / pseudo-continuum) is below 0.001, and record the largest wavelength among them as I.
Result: 6300.71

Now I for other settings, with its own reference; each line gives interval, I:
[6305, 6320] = 6318.14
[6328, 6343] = 6341.46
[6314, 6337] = 6335.62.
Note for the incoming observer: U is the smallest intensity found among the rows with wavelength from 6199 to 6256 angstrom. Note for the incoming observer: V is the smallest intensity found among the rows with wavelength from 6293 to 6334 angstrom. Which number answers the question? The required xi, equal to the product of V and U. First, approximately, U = 10.19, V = 9.993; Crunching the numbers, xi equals 102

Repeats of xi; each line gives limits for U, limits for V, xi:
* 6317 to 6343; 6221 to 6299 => 95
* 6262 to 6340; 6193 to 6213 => 103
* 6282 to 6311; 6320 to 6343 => 99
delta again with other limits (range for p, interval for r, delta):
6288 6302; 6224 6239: 4964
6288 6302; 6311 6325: 4664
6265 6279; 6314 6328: 4969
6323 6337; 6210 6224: 5157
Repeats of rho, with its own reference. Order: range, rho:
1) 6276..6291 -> 6289.11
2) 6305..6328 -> 6309.42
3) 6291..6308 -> 6306.51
